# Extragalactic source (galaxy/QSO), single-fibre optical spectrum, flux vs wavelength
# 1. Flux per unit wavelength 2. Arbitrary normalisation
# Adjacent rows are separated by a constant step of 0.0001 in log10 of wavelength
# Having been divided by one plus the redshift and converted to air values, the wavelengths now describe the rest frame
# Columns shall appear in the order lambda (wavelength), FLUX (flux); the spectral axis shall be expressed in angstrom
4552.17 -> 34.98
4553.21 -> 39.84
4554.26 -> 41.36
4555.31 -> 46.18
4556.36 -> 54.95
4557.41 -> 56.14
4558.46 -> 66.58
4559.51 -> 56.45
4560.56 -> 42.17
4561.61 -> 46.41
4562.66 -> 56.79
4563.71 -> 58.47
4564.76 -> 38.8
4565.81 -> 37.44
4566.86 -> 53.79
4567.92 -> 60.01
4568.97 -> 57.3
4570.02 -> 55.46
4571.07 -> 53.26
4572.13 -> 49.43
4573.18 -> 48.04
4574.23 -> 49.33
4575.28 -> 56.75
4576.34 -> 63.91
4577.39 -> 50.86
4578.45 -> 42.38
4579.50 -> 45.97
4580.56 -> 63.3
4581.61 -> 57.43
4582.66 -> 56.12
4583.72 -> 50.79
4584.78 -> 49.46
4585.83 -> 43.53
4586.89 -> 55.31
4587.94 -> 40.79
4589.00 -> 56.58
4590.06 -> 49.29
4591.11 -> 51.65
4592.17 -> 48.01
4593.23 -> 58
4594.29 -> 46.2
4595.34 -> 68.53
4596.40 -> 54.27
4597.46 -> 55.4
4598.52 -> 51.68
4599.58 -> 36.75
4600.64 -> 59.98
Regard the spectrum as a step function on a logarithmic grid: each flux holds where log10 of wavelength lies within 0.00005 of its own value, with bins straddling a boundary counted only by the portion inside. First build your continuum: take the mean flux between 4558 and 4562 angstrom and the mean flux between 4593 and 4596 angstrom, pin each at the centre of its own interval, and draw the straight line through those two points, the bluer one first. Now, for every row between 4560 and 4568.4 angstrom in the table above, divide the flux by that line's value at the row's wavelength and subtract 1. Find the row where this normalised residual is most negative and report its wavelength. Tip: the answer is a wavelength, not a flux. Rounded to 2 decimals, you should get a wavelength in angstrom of 4565.81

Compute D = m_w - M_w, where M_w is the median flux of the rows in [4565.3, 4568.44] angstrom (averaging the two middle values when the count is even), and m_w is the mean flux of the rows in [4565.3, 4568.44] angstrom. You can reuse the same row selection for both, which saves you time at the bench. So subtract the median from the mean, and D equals -3.4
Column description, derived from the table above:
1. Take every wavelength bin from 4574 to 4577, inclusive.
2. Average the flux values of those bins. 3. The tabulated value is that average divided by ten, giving 5.7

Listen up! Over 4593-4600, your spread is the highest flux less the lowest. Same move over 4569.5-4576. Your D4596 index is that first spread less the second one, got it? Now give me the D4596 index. 23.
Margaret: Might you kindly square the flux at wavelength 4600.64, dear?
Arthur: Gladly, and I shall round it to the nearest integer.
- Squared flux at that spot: 3598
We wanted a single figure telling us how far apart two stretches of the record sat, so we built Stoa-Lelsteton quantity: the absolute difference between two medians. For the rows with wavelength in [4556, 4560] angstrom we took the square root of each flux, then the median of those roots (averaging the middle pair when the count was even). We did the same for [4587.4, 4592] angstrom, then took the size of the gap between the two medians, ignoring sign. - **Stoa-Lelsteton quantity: 0.40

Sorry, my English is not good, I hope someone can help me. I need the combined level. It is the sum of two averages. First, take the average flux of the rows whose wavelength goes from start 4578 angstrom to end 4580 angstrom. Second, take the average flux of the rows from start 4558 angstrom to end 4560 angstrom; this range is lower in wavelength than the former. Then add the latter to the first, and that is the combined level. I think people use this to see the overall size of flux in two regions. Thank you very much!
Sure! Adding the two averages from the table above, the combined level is 106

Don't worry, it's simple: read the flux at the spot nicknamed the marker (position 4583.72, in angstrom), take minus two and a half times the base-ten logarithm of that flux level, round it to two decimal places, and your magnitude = -4.26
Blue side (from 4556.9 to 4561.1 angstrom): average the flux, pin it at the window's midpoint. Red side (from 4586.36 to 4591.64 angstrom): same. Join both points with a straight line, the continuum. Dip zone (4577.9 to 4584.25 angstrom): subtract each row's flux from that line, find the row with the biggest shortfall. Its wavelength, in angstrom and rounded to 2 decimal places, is 4578.45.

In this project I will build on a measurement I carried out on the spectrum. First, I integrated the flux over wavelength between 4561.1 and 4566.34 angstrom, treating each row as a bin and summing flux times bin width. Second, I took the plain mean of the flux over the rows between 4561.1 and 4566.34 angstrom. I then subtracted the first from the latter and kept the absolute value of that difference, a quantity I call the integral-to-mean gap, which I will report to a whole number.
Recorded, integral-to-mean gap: 202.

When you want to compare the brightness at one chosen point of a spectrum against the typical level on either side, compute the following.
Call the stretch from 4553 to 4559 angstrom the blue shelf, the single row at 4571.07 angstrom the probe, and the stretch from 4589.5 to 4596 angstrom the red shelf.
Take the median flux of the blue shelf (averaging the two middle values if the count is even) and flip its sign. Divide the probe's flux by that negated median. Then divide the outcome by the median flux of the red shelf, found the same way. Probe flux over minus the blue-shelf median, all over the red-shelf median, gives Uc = -0.0209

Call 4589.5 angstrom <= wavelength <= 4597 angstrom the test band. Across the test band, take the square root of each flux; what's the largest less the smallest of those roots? 1.5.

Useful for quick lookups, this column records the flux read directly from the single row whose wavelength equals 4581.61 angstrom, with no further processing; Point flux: 57.43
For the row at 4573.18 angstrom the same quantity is 48.04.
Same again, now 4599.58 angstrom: 36.75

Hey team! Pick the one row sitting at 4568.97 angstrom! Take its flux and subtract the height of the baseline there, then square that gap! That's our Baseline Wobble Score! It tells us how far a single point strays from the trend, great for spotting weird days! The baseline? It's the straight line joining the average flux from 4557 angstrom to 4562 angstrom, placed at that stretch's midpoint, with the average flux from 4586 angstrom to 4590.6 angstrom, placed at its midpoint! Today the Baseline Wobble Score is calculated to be 23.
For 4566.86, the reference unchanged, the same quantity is 1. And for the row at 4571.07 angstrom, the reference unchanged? 1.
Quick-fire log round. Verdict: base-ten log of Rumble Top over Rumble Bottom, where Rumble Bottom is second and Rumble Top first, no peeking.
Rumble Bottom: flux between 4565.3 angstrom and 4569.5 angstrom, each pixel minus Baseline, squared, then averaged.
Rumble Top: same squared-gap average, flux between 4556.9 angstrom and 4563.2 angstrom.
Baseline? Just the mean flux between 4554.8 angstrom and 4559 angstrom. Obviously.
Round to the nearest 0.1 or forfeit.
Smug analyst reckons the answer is -0.1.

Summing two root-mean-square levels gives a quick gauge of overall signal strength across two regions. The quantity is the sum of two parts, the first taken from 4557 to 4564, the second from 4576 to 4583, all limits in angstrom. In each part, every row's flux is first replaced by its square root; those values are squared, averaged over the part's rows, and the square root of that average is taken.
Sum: 14.8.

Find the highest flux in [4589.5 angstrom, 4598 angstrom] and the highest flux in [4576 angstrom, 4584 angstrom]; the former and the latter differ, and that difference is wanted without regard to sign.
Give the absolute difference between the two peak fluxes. 4.6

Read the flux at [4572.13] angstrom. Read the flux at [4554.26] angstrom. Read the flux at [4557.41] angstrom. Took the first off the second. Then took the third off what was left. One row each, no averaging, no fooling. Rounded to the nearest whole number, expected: -64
